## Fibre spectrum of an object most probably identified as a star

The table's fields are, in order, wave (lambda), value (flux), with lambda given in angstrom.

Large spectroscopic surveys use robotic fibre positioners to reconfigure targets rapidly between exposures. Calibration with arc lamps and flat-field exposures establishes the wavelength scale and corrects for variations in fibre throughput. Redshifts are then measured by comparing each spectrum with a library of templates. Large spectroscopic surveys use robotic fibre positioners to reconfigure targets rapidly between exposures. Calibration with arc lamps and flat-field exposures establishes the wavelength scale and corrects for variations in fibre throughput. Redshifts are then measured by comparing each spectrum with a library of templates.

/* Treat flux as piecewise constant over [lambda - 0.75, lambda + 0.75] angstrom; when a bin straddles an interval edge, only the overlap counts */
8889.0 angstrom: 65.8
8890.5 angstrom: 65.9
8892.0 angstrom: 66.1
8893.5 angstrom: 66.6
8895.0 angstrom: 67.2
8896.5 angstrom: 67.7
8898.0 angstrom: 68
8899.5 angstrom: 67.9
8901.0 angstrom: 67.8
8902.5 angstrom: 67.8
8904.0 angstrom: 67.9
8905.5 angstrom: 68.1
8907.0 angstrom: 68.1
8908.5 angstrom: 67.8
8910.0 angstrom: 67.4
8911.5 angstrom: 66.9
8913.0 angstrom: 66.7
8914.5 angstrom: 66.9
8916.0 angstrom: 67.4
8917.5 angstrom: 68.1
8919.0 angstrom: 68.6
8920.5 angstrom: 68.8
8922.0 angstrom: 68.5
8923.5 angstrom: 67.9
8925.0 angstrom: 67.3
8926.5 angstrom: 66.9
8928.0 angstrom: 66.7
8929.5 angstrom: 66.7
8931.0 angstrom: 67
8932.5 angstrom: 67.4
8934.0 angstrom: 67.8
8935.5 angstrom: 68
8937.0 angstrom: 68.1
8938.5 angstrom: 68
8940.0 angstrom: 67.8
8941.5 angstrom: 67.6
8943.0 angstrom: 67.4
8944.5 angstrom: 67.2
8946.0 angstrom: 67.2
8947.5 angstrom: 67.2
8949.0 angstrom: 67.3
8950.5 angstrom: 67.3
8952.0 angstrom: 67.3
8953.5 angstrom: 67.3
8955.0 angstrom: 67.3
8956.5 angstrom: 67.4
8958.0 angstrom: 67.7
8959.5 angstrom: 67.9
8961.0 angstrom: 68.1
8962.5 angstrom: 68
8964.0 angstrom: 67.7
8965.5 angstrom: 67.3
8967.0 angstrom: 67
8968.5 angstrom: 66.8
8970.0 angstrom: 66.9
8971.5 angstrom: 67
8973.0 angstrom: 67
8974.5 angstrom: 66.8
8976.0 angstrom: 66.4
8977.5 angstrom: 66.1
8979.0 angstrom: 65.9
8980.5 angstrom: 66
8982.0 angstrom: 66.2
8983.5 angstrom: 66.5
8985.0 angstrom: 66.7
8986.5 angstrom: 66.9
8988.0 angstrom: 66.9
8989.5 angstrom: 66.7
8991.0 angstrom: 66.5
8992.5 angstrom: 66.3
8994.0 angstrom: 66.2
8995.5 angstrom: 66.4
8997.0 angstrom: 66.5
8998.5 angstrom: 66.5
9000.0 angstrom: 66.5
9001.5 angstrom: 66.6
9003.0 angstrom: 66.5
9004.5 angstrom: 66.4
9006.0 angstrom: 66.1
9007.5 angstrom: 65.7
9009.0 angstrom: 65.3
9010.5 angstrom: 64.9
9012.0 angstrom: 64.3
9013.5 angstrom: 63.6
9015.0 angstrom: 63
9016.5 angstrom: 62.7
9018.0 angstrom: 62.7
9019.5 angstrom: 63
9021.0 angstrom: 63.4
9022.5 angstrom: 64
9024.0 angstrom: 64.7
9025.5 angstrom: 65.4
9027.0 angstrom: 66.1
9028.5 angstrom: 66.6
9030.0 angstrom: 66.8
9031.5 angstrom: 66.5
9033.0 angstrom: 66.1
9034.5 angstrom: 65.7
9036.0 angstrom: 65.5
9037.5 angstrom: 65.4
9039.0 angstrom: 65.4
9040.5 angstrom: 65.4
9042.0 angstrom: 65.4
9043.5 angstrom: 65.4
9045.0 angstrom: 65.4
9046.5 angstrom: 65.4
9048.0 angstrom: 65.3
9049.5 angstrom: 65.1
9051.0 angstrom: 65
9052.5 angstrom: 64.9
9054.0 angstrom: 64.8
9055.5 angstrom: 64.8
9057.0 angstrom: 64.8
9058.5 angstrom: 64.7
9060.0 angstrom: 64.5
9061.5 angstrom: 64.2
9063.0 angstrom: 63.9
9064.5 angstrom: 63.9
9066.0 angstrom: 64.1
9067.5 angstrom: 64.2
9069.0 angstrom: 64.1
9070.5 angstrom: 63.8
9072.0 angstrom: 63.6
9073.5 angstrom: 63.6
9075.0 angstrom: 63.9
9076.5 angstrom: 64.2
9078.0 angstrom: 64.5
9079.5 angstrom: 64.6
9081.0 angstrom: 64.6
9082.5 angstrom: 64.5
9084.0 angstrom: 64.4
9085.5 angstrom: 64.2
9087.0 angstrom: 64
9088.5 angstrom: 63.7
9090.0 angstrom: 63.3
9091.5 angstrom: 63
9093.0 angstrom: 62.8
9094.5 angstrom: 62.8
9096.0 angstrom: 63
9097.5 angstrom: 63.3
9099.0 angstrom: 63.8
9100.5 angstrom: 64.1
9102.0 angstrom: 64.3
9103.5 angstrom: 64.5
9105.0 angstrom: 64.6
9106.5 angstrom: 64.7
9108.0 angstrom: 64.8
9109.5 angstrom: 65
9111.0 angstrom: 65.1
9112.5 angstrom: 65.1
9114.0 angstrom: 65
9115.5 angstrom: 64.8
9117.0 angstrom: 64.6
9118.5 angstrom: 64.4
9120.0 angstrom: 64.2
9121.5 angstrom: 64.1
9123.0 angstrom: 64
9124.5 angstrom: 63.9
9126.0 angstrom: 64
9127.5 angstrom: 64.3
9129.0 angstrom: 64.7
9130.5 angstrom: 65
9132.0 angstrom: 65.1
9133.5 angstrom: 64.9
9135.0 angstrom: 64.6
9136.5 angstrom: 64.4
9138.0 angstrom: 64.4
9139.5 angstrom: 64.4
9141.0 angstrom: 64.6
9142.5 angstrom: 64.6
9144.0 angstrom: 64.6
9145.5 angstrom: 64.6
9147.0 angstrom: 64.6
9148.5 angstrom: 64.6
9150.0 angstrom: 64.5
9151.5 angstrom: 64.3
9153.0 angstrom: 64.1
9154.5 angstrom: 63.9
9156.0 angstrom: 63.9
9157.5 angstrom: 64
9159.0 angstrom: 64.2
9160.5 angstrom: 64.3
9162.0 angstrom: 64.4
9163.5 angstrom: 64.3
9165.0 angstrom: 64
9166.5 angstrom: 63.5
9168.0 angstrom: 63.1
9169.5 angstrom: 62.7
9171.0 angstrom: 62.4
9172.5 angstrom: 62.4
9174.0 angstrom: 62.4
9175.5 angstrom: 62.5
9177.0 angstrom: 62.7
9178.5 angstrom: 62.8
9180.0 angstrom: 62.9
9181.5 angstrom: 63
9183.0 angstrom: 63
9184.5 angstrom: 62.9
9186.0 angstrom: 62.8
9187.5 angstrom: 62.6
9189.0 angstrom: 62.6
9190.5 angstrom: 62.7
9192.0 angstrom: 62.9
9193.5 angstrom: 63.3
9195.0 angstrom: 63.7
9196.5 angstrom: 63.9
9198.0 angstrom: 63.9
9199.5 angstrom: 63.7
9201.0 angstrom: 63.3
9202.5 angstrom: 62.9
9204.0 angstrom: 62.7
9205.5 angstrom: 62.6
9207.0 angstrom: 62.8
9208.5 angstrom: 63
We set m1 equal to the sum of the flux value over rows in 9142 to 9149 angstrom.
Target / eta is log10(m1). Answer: 2.51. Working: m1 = 323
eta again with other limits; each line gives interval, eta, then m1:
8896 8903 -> 2.53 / 339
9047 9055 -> 2.51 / 325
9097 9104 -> 2.51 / 320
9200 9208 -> 2.50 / 314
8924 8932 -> 2.52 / 335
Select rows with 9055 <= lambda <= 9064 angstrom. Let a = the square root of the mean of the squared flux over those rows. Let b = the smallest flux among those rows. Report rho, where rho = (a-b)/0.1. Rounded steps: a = 64.5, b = 63.9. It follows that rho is 6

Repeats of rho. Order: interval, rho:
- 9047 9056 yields 2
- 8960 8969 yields 7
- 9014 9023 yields 4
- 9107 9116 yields 2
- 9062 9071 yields 2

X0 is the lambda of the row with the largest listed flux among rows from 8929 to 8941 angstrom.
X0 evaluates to 8937.0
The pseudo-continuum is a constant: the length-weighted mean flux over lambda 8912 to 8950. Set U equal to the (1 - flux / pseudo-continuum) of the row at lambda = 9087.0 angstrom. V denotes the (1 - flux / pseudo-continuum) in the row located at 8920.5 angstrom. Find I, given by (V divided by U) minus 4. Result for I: -4.4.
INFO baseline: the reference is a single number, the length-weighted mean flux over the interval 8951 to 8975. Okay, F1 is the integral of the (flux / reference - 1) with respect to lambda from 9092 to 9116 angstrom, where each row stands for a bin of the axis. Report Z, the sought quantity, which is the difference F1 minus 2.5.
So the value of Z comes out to -3.62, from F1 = -1.1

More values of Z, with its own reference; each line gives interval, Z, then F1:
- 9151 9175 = -3.84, -1.3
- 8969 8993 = -2.78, -0.3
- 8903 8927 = -2.37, 0.1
